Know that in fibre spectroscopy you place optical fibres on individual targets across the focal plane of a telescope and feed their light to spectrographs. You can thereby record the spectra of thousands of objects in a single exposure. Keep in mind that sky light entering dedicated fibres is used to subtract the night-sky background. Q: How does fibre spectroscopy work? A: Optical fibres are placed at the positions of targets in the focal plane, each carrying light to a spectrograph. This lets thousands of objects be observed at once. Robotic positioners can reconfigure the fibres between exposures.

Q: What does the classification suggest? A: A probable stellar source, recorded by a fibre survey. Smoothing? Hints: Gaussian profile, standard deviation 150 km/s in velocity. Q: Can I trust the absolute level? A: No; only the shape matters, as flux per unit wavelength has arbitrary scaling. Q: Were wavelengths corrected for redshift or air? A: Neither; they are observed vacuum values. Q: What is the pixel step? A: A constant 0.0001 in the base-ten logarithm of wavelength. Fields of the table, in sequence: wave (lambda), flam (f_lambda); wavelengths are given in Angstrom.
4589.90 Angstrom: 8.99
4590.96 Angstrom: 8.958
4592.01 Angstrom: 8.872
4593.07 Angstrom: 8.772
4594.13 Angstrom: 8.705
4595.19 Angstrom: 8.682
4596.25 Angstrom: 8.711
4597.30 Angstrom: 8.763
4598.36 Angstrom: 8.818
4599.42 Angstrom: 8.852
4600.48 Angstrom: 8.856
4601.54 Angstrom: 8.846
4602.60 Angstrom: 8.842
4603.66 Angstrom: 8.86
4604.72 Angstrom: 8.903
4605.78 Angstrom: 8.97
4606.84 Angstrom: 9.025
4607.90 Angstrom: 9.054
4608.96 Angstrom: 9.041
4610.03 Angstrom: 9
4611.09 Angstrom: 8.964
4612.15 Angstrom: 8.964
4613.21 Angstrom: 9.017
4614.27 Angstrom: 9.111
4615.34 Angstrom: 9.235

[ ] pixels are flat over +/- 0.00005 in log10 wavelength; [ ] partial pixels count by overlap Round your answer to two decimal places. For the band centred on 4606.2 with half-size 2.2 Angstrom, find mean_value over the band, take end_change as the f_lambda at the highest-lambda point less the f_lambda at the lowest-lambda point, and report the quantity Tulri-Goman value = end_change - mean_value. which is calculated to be -8.84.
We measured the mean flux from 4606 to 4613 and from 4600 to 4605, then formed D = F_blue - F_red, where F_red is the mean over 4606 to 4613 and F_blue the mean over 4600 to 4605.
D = -0.15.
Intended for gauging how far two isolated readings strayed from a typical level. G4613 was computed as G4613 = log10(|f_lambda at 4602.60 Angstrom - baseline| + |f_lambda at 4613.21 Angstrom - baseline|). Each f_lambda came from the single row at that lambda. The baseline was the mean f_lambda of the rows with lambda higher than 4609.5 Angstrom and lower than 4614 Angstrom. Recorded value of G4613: -0.76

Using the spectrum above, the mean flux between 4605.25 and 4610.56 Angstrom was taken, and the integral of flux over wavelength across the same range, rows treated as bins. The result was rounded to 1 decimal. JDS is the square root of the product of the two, 20.8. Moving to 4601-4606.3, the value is 20.5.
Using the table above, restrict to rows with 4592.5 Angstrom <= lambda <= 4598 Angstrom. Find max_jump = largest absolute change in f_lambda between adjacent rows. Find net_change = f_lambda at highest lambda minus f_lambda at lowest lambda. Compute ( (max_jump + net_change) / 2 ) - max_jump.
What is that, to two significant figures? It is -0.038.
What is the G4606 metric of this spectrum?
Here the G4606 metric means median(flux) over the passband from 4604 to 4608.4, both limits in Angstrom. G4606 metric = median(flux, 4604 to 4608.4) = 9.00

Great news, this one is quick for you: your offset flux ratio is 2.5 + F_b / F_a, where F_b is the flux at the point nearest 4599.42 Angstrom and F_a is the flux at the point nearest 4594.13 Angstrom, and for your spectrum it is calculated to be 3.52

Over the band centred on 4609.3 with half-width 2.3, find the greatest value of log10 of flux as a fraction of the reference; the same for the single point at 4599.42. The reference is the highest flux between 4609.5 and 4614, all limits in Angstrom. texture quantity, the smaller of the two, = -0.0080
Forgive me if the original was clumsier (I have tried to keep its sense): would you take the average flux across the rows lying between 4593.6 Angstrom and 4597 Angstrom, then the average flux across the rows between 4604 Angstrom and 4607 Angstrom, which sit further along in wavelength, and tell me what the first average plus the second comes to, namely 17.67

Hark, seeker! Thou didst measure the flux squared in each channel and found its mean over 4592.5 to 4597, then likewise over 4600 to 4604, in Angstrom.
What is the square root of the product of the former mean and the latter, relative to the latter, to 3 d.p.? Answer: 0.985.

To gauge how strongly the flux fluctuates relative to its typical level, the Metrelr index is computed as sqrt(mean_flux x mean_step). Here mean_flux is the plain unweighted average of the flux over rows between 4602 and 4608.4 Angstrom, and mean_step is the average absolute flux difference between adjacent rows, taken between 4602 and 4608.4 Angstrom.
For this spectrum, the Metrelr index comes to 0.62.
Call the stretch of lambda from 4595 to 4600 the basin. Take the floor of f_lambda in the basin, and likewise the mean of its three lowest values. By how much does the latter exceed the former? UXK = 0.037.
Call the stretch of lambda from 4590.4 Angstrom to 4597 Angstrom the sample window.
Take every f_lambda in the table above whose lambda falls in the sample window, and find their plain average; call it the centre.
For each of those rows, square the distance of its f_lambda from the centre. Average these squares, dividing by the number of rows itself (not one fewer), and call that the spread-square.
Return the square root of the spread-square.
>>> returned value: 0.10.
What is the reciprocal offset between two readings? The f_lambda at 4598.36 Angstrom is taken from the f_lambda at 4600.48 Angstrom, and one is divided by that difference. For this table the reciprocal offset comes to 26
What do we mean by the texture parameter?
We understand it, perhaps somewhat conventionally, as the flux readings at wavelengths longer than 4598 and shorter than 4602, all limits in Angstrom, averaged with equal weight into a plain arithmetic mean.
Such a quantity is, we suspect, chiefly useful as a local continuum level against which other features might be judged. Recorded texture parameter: 8.84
